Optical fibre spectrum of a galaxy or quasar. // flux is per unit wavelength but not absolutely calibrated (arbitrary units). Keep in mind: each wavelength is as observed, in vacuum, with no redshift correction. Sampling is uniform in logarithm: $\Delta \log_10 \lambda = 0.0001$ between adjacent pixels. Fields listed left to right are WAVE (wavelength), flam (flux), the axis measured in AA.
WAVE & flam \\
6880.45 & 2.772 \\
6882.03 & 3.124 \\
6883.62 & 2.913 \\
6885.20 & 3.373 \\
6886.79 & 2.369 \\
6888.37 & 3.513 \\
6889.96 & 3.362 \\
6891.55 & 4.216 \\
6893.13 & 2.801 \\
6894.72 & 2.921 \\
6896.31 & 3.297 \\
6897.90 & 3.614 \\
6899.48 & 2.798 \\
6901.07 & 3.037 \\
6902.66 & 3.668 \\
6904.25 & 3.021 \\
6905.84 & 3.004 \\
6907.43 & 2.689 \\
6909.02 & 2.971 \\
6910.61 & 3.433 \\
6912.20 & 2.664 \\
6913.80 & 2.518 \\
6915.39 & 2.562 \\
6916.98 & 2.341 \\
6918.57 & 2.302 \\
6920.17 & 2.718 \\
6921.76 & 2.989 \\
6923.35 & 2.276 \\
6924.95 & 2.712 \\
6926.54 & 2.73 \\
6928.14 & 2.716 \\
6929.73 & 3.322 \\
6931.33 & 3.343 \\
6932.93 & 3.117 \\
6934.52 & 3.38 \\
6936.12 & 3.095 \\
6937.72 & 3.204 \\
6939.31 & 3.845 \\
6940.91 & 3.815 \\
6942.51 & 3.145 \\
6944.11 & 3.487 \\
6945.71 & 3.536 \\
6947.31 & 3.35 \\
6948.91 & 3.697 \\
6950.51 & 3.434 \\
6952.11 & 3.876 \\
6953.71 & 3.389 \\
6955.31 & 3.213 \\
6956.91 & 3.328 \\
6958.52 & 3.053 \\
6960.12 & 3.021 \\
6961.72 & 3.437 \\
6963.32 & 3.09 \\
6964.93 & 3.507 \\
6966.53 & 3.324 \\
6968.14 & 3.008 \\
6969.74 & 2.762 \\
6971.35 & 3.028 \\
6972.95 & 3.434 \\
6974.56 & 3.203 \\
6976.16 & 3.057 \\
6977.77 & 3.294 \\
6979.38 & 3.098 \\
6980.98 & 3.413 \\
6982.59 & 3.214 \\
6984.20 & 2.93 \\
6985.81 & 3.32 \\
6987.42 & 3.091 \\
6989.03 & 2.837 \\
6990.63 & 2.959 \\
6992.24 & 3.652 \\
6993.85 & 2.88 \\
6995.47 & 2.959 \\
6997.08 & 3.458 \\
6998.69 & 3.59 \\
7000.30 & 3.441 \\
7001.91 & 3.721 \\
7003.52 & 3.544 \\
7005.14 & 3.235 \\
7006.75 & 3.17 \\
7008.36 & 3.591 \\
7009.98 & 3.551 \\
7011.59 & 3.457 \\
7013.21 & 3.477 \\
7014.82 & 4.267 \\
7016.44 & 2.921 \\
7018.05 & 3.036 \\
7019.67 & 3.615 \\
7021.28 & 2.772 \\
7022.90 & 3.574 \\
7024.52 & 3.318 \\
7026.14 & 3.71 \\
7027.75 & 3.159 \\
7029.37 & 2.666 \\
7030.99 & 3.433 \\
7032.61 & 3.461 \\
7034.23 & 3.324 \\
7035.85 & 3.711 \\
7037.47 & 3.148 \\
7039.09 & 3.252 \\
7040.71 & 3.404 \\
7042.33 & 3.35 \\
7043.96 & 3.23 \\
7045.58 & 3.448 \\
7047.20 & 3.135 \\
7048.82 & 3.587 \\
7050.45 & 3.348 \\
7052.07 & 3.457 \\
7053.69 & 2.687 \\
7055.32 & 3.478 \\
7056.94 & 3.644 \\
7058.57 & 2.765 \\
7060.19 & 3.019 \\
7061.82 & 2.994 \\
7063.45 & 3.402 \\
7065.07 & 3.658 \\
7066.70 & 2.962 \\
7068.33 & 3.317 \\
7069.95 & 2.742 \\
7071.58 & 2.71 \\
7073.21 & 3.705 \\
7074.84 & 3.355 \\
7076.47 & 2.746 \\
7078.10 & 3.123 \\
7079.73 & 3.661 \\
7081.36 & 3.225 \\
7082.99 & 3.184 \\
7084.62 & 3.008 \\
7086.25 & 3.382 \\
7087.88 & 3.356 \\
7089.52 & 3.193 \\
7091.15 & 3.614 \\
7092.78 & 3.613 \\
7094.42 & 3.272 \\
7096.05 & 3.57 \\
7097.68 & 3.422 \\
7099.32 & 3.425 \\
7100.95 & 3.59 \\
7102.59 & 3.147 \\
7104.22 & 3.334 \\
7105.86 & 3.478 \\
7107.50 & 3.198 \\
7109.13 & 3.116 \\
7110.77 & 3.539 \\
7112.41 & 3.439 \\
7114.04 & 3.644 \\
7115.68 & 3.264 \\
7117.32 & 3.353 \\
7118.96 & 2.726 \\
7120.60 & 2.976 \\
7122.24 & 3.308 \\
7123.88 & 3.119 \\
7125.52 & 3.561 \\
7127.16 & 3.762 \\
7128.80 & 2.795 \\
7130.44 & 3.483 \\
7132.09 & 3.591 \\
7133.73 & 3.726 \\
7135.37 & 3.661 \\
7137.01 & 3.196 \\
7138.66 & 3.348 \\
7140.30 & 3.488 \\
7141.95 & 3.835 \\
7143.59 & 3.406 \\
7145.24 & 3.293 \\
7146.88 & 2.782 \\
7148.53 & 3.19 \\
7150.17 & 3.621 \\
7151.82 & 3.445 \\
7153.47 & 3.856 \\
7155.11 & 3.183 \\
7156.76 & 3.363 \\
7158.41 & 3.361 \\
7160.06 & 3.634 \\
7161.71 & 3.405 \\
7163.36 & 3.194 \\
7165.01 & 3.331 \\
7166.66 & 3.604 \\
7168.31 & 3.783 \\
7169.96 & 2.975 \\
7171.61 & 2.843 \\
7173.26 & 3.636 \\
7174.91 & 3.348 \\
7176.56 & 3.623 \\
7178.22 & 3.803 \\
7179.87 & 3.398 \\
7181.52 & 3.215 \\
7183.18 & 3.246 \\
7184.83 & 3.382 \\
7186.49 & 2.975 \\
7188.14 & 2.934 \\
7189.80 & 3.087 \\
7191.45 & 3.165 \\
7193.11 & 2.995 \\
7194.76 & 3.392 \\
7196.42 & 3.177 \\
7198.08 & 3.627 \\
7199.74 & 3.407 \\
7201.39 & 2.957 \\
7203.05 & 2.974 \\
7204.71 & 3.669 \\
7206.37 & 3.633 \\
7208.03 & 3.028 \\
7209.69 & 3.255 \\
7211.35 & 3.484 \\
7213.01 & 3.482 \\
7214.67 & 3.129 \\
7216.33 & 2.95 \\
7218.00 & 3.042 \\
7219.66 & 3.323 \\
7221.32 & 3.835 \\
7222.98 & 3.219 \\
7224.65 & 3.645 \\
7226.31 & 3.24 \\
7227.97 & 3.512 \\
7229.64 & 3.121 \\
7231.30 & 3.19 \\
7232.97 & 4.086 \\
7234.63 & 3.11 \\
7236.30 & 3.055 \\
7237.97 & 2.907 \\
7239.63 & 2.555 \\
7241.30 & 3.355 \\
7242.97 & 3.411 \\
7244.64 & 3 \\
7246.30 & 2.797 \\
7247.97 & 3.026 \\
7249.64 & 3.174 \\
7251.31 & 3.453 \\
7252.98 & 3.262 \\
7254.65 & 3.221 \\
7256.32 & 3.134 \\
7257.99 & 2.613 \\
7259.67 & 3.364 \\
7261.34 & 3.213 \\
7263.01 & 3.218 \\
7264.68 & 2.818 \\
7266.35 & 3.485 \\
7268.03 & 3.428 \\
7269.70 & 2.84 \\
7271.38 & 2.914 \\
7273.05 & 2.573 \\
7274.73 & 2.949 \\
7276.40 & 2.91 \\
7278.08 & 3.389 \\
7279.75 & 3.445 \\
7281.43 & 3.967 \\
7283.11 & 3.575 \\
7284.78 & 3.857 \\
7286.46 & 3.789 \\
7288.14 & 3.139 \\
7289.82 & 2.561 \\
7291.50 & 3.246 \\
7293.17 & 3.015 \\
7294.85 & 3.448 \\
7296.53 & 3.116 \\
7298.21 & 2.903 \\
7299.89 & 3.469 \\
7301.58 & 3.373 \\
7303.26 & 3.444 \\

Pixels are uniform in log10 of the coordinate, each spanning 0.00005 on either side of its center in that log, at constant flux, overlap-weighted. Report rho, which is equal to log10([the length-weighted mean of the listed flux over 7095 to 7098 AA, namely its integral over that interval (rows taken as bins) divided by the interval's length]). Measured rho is 0.544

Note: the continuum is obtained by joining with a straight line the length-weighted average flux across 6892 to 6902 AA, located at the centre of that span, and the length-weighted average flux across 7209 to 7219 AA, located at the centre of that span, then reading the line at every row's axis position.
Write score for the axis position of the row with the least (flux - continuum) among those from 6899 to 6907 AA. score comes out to 6899.48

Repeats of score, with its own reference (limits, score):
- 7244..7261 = 7257.99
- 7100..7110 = 7109.13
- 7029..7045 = 7029.37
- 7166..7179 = 7171.61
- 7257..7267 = 7257.99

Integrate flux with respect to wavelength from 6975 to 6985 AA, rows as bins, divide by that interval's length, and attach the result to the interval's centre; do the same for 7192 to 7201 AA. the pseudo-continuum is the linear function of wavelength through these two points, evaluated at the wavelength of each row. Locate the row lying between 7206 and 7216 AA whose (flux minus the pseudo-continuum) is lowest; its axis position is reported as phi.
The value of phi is 7208.03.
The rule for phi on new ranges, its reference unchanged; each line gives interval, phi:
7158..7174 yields 7171.61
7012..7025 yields 7021.28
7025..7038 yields 7029.37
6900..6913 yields 6912.20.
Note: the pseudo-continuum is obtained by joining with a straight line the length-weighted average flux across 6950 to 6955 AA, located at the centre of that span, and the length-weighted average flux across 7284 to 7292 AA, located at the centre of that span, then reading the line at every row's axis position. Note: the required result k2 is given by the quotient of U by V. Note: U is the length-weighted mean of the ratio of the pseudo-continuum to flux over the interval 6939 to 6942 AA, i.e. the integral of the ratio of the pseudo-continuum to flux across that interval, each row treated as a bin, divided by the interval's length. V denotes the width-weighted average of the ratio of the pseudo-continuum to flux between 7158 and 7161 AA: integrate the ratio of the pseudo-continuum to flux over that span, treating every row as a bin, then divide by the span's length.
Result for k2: 0.98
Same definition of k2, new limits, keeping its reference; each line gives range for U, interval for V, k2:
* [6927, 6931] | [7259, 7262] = 1.17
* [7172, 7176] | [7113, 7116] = 1.01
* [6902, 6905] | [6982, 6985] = 0.94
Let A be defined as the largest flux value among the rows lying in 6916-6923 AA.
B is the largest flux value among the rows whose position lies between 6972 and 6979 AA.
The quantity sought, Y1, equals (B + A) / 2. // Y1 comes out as 3.21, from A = 2.989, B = 3.434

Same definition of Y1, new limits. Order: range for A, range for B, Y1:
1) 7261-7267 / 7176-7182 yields 3.64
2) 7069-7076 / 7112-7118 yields 3.67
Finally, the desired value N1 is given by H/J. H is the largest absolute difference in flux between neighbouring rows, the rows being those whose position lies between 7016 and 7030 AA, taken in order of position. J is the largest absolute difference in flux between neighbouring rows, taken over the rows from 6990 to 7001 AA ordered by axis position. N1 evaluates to 1.09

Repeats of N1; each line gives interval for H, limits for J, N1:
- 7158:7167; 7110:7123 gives 0.44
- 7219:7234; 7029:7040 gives 1.17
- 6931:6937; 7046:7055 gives 0.37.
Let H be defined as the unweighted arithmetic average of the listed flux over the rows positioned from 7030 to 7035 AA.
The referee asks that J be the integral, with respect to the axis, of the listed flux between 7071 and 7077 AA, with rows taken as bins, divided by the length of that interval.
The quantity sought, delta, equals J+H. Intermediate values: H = 3.41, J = 3.2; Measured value 6.57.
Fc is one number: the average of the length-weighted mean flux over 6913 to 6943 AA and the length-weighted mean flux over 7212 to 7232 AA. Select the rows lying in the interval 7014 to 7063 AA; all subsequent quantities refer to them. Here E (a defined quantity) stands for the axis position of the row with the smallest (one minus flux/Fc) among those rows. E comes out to 7014.82 AA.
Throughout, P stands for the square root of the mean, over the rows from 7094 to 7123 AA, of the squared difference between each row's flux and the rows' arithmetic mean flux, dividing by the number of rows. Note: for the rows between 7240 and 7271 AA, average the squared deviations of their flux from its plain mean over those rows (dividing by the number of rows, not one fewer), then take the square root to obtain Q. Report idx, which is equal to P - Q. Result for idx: -0.02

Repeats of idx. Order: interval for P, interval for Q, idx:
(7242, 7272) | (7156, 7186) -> 0.00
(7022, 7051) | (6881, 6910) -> -0.18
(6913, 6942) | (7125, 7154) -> 0.17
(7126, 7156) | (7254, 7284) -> -0.04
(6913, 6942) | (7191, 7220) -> 0.23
